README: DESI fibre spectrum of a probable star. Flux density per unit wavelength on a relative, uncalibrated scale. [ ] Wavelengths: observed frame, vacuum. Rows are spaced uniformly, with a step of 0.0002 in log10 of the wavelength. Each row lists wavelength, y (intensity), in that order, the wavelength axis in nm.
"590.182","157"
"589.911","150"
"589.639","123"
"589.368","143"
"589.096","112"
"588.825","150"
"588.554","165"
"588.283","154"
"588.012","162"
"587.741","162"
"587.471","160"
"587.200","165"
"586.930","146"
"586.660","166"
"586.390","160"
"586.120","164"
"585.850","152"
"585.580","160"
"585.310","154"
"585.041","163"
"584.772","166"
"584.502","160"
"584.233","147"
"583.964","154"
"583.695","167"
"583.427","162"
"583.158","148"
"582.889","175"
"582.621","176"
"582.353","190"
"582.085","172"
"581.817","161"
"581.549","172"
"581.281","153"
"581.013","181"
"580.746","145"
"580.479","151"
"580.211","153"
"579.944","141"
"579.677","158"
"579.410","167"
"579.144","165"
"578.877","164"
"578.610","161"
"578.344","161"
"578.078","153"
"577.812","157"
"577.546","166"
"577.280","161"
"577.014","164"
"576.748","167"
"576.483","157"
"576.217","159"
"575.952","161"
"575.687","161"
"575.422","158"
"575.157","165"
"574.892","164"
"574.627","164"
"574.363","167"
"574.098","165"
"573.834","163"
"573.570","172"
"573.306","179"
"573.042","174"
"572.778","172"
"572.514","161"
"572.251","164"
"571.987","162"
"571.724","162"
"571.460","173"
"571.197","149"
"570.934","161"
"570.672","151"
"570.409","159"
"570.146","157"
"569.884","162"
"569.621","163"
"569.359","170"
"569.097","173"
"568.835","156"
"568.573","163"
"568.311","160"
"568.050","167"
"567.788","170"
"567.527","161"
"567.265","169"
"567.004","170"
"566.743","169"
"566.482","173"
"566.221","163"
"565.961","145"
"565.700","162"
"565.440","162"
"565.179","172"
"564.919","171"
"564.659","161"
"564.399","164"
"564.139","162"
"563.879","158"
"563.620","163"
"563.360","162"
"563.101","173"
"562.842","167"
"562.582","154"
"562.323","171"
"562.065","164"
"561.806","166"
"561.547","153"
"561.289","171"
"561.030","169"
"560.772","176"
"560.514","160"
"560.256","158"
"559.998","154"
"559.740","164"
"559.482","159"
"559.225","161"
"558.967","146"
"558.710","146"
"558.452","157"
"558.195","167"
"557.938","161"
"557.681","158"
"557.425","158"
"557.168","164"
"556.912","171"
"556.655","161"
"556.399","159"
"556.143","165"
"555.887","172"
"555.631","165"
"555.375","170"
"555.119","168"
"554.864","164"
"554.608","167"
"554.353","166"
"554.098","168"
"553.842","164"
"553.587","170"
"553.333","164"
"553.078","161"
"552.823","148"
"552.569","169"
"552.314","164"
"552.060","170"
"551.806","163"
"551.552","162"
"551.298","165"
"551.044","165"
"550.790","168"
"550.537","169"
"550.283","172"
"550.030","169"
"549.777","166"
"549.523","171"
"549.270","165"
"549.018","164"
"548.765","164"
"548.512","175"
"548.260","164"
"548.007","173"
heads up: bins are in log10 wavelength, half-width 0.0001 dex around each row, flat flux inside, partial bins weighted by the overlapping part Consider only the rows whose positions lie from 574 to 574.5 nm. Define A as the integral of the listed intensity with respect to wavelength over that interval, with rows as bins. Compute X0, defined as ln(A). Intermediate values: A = 83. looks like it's 4.4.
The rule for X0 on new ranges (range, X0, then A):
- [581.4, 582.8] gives 5.5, 244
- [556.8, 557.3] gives 4.4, 84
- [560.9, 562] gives 5.2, 181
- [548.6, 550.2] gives 5.6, 267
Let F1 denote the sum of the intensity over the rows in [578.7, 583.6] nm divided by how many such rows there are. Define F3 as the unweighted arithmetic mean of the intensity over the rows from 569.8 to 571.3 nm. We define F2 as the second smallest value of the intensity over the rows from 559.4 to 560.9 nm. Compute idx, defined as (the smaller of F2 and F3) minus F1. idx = -6.5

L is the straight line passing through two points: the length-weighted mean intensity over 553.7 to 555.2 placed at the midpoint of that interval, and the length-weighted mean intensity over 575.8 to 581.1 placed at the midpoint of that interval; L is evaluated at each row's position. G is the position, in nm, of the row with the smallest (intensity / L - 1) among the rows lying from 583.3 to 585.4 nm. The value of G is 584.233 nm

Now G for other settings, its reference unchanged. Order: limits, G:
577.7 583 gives 579.944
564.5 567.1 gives 565.961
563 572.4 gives 565.961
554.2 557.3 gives 556.399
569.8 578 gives 571.197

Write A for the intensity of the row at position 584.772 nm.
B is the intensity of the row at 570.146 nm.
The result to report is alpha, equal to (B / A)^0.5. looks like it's 0.97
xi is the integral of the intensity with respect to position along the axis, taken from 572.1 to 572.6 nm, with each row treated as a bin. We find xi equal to 81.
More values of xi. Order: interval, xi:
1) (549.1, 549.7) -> 101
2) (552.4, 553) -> 95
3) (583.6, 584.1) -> 80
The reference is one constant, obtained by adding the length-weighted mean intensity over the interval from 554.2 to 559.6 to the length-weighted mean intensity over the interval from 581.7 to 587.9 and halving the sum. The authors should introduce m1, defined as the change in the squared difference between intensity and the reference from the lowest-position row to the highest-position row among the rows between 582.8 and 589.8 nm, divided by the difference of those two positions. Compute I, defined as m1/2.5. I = 81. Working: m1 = 203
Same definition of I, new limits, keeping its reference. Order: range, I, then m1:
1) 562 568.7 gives 0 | 0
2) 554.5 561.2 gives 1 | 4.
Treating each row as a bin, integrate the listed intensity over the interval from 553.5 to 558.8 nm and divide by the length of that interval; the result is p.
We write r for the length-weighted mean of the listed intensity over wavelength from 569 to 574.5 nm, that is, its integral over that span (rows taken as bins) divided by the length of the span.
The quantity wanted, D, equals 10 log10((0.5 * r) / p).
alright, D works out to -2.99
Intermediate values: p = 164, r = 165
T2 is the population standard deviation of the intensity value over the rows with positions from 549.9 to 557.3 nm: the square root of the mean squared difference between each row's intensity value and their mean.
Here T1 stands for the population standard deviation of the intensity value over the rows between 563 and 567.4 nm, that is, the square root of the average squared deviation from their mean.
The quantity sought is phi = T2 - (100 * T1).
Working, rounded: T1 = 6.76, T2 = 4.7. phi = -672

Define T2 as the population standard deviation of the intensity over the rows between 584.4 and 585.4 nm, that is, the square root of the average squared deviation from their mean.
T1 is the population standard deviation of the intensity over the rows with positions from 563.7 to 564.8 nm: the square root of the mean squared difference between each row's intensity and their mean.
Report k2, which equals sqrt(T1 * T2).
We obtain 3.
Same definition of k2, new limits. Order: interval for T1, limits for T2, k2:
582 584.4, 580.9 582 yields 12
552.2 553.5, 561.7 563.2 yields 7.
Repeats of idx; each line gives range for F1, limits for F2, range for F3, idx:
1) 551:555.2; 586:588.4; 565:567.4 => -10.6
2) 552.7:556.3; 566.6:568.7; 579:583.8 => -4.1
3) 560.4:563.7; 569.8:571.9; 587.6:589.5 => -15.6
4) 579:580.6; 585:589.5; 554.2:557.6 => -12.8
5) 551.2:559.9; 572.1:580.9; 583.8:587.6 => -17.9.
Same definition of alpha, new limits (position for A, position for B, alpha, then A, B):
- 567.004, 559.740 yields 0.98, 170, 164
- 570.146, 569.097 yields 1.05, 157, 173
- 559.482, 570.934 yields 1.01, 159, 161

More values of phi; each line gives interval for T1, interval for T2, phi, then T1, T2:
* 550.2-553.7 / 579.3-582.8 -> -559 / 5.73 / 14.1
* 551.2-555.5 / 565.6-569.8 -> -499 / 5.06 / 7.0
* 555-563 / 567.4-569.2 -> -712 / 7.18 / 5.5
